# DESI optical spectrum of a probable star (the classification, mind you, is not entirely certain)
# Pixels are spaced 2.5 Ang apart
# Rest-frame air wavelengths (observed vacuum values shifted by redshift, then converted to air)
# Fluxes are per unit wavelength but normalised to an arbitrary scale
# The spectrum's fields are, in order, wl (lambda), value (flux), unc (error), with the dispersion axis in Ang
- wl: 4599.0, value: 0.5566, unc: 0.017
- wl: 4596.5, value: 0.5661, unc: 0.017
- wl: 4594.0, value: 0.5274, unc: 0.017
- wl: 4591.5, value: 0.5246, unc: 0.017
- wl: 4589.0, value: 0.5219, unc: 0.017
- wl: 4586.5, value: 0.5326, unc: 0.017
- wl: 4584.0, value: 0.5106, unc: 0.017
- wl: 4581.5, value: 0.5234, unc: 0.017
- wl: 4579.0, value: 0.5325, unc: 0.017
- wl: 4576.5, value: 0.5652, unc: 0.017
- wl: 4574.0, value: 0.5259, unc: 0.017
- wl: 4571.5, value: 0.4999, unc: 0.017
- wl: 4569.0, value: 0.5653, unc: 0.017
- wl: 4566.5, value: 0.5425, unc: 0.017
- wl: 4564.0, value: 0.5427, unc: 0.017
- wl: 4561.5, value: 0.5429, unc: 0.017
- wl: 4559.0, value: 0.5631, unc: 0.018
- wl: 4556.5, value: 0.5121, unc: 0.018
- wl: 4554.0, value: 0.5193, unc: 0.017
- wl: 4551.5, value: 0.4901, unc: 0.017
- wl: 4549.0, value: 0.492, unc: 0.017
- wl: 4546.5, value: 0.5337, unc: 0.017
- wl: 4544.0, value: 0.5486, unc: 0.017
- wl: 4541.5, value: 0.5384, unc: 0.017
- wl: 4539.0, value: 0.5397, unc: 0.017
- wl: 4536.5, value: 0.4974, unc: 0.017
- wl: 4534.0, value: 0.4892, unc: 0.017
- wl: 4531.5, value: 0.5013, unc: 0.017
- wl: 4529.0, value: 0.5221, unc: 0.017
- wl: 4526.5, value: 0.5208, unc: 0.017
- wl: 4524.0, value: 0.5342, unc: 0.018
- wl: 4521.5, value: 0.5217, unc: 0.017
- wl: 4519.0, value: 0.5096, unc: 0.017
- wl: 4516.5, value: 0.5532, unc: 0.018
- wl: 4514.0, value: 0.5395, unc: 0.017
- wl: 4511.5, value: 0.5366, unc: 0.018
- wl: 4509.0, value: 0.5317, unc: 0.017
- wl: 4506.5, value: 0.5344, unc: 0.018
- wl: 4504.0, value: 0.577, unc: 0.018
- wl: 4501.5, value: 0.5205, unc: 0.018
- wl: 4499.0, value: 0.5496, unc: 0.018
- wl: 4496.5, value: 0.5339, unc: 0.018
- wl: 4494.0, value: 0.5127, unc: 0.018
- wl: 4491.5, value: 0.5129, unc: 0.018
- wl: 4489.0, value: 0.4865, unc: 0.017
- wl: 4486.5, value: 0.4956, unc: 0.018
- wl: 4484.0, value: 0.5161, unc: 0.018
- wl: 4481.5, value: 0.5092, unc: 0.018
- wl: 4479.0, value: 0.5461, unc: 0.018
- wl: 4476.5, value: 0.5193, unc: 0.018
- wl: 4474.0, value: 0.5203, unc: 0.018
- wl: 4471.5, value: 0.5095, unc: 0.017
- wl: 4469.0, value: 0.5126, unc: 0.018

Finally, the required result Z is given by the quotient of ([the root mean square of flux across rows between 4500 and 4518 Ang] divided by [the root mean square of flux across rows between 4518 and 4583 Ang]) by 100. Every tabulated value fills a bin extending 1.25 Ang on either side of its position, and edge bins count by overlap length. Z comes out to 0.0103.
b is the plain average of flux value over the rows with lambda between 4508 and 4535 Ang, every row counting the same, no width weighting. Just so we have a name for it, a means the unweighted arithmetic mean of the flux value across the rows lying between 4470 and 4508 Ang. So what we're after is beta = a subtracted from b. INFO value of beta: 0.001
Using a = 0.523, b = 0.5236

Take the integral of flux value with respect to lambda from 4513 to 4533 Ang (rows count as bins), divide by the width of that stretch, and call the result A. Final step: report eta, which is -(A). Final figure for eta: -0.525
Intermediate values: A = 0.525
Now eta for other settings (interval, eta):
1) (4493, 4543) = -0.528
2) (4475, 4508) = -0.524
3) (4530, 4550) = -0.518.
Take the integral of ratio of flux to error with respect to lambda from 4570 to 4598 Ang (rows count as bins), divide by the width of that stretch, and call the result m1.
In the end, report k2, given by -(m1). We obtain -31.2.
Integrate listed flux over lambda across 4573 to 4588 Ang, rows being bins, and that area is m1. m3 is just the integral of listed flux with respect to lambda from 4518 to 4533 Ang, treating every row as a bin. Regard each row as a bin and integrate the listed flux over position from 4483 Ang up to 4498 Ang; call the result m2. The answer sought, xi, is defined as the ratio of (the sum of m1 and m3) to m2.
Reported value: 2.06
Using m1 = 7.97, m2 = 7.65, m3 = 7.77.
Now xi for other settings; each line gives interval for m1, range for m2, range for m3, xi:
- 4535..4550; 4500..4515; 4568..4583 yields 1.96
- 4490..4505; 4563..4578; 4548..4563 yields 1.95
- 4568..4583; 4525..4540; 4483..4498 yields 2.04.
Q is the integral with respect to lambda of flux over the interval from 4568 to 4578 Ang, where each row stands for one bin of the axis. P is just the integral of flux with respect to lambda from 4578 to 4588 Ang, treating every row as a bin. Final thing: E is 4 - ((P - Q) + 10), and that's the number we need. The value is -5.86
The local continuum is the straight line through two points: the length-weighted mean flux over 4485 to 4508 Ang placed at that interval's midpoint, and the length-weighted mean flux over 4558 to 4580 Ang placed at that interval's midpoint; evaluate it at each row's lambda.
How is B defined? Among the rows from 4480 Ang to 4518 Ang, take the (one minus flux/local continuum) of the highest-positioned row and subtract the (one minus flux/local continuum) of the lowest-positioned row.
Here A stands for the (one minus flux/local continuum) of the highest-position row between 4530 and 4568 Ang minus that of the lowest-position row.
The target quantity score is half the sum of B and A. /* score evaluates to -0.06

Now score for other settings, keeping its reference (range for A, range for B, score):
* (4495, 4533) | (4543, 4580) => 0.06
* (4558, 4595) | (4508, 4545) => 0.03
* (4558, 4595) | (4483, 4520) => 0.05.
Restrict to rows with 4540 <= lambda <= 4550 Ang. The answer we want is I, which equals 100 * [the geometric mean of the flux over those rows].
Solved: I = 52.77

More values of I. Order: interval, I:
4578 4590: 52.41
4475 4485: 52.25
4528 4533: 51.16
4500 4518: 54.16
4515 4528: 52.77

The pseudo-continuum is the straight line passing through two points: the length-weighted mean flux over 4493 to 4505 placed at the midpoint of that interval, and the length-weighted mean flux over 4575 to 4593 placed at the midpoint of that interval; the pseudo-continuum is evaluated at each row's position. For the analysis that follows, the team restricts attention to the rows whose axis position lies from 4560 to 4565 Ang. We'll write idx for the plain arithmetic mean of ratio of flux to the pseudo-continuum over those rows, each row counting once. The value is 1.02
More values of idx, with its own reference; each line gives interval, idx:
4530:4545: 0.97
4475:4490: 0.95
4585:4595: 0.99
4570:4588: 0.99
